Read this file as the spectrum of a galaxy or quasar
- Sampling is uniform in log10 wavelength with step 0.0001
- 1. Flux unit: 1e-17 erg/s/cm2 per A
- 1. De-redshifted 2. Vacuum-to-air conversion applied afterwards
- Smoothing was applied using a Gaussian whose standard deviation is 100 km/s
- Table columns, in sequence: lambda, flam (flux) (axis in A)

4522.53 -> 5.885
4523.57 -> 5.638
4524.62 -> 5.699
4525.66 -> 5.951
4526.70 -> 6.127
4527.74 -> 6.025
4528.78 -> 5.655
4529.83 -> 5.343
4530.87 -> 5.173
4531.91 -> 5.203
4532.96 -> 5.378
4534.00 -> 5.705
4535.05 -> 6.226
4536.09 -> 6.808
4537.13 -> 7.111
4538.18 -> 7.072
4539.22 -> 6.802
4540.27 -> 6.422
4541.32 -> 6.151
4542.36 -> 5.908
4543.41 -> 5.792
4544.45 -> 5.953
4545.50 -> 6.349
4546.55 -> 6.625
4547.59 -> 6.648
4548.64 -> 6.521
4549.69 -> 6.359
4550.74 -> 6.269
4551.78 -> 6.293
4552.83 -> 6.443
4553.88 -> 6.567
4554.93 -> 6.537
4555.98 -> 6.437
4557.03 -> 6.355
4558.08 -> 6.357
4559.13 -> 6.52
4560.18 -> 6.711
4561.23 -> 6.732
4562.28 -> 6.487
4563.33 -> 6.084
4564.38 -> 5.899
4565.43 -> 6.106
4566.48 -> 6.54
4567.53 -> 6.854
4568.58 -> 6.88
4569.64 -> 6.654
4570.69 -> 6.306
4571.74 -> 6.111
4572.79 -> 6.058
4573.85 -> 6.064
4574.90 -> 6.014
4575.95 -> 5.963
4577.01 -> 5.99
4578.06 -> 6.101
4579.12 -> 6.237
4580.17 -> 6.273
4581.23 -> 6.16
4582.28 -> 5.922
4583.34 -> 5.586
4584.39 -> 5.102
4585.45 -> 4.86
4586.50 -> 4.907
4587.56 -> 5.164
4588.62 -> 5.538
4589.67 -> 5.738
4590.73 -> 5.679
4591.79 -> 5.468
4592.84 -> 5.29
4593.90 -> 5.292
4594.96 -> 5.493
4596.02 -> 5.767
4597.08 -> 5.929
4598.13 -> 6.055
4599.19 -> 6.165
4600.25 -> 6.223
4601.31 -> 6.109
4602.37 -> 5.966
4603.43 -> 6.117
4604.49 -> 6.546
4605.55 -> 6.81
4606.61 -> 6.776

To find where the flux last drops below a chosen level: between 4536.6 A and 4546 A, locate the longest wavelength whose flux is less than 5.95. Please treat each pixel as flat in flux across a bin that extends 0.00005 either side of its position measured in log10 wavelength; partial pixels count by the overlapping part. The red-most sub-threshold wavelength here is 4543.41 A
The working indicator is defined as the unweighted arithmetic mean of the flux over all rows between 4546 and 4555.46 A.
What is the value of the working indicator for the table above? 6.47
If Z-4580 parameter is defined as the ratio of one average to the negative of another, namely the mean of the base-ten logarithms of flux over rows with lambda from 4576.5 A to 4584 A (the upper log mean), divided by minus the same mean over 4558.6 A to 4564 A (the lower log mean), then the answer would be -0.960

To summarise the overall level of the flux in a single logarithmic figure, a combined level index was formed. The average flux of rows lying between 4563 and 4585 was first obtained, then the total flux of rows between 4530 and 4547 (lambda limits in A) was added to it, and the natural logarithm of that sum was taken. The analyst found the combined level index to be 4.7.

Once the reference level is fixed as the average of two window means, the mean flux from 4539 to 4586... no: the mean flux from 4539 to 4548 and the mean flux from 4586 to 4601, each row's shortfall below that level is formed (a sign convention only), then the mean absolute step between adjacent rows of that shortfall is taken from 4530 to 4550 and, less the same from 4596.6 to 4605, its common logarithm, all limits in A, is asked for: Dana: -1.08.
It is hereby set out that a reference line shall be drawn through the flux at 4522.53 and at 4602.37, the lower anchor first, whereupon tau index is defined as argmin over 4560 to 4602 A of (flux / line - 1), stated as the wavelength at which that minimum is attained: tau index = 4585.45 A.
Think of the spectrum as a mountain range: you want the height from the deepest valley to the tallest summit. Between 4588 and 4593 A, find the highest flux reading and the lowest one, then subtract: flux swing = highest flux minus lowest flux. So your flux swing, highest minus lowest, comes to 0.45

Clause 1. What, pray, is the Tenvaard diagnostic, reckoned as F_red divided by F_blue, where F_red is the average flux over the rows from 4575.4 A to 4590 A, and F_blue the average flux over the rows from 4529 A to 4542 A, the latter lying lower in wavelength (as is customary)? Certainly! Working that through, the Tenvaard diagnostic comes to 0.93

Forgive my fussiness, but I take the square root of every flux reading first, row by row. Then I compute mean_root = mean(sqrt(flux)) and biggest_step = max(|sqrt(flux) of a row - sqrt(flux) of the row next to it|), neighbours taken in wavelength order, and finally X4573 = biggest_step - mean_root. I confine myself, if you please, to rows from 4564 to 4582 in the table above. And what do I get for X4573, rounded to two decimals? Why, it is -2.41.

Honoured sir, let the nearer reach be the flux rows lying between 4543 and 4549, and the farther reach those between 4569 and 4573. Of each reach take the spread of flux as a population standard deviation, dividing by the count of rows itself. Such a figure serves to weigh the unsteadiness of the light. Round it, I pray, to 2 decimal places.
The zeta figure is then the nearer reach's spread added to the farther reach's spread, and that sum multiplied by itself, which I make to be 0.32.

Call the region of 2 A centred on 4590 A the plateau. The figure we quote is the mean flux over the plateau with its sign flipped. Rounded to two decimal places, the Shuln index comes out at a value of -5.71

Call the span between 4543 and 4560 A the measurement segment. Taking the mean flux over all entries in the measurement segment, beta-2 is 6.4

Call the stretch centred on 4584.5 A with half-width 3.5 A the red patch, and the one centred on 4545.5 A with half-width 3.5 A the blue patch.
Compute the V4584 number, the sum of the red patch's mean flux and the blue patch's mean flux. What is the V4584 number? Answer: 11.6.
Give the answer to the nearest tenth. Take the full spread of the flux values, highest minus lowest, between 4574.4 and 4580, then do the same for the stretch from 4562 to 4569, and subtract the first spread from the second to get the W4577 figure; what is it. 0.7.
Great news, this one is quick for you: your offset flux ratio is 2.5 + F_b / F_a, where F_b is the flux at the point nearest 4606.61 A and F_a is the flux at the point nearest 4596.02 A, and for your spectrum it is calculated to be 3.67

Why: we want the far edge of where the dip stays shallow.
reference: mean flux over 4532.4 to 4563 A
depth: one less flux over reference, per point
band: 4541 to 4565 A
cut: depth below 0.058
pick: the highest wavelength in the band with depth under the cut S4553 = 4563.33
